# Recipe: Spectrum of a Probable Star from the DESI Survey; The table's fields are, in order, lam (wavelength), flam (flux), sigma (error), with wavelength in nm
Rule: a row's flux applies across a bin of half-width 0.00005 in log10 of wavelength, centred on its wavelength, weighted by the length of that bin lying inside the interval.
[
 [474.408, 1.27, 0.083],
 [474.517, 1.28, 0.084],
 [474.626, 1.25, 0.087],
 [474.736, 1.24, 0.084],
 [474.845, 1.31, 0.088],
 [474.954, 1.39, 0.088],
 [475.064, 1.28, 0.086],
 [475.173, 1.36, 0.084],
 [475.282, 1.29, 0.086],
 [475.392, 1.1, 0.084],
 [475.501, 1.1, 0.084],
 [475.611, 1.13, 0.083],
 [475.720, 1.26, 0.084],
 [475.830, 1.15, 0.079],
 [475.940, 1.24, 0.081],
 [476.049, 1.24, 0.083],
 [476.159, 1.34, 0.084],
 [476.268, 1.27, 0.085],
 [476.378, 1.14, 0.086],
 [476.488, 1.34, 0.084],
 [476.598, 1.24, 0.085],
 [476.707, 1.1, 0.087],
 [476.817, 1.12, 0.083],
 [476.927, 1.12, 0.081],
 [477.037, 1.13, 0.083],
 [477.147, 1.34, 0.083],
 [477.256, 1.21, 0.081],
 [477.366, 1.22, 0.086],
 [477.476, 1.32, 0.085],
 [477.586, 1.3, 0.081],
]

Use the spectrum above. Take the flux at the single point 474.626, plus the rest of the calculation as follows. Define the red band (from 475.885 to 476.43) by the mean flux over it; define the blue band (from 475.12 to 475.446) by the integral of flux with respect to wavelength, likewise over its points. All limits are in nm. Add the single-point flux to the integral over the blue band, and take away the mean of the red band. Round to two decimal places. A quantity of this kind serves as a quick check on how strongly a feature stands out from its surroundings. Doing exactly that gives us 0.41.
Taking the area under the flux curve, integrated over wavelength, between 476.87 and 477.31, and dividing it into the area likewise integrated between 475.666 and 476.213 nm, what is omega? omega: 1.3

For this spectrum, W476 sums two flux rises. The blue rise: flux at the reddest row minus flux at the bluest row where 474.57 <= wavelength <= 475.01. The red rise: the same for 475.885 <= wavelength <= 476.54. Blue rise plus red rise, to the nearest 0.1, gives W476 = 0.2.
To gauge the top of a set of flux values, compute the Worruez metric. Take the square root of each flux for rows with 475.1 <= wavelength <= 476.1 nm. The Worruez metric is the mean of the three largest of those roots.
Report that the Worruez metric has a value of 1.141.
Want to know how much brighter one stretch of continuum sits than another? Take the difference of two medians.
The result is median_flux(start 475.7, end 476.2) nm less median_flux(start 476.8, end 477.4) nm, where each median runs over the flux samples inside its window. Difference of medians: 0.07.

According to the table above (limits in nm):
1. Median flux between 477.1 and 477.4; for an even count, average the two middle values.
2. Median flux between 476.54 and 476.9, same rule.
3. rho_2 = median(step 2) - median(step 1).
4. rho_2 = -0.10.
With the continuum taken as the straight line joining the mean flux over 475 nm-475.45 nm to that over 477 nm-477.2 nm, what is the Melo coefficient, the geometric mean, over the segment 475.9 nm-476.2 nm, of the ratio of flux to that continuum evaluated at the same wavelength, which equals 1.02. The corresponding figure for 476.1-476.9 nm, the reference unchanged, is 0.98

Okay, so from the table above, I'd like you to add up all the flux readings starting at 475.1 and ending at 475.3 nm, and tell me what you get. 2.65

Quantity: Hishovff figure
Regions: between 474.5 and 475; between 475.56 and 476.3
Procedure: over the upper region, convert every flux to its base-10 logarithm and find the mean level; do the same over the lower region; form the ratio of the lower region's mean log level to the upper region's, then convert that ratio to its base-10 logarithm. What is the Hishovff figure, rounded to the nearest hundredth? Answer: 0.09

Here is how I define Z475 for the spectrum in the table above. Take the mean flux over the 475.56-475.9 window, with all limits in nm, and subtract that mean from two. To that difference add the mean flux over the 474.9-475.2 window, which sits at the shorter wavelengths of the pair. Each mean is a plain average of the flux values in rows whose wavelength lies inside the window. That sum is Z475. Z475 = 2.16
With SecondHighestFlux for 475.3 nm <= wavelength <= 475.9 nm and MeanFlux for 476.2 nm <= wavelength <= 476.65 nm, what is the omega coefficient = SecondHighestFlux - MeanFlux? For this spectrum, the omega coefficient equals -0.10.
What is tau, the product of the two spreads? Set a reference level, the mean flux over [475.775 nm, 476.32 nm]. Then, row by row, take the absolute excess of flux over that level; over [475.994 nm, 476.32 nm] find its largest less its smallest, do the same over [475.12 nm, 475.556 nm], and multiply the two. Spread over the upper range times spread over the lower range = 0.009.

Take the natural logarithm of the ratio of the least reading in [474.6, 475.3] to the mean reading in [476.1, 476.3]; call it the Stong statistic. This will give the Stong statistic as -0.05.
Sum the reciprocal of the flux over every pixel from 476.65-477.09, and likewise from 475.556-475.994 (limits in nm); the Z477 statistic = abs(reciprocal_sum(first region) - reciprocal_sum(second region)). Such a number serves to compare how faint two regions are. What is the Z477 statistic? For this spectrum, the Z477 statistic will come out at 0.23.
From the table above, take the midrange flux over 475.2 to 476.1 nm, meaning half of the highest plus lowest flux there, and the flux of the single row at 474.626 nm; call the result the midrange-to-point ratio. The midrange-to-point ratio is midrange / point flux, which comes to 0.96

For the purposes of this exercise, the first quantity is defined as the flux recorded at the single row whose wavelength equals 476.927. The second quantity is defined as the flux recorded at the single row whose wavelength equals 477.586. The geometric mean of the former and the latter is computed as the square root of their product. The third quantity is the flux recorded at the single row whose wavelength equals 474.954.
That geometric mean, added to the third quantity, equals 2.60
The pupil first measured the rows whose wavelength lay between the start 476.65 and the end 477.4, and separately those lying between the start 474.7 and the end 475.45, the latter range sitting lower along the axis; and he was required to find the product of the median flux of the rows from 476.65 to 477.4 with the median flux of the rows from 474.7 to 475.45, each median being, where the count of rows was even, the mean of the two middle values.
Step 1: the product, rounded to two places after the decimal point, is 1.46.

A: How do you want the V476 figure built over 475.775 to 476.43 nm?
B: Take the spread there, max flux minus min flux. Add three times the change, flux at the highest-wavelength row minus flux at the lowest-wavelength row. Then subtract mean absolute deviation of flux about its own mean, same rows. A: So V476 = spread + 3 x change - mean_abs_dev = 0.1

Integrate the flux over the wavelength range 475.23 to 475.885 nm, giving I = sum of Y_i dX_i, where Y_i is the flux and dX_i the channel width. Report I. 0.77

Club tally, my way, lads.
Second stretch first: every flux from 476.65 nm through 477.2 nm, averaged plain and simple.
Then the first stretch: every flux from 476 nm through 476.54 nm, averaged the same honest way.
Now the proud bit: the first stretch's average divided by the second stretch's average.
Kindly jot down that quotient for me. 1.09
